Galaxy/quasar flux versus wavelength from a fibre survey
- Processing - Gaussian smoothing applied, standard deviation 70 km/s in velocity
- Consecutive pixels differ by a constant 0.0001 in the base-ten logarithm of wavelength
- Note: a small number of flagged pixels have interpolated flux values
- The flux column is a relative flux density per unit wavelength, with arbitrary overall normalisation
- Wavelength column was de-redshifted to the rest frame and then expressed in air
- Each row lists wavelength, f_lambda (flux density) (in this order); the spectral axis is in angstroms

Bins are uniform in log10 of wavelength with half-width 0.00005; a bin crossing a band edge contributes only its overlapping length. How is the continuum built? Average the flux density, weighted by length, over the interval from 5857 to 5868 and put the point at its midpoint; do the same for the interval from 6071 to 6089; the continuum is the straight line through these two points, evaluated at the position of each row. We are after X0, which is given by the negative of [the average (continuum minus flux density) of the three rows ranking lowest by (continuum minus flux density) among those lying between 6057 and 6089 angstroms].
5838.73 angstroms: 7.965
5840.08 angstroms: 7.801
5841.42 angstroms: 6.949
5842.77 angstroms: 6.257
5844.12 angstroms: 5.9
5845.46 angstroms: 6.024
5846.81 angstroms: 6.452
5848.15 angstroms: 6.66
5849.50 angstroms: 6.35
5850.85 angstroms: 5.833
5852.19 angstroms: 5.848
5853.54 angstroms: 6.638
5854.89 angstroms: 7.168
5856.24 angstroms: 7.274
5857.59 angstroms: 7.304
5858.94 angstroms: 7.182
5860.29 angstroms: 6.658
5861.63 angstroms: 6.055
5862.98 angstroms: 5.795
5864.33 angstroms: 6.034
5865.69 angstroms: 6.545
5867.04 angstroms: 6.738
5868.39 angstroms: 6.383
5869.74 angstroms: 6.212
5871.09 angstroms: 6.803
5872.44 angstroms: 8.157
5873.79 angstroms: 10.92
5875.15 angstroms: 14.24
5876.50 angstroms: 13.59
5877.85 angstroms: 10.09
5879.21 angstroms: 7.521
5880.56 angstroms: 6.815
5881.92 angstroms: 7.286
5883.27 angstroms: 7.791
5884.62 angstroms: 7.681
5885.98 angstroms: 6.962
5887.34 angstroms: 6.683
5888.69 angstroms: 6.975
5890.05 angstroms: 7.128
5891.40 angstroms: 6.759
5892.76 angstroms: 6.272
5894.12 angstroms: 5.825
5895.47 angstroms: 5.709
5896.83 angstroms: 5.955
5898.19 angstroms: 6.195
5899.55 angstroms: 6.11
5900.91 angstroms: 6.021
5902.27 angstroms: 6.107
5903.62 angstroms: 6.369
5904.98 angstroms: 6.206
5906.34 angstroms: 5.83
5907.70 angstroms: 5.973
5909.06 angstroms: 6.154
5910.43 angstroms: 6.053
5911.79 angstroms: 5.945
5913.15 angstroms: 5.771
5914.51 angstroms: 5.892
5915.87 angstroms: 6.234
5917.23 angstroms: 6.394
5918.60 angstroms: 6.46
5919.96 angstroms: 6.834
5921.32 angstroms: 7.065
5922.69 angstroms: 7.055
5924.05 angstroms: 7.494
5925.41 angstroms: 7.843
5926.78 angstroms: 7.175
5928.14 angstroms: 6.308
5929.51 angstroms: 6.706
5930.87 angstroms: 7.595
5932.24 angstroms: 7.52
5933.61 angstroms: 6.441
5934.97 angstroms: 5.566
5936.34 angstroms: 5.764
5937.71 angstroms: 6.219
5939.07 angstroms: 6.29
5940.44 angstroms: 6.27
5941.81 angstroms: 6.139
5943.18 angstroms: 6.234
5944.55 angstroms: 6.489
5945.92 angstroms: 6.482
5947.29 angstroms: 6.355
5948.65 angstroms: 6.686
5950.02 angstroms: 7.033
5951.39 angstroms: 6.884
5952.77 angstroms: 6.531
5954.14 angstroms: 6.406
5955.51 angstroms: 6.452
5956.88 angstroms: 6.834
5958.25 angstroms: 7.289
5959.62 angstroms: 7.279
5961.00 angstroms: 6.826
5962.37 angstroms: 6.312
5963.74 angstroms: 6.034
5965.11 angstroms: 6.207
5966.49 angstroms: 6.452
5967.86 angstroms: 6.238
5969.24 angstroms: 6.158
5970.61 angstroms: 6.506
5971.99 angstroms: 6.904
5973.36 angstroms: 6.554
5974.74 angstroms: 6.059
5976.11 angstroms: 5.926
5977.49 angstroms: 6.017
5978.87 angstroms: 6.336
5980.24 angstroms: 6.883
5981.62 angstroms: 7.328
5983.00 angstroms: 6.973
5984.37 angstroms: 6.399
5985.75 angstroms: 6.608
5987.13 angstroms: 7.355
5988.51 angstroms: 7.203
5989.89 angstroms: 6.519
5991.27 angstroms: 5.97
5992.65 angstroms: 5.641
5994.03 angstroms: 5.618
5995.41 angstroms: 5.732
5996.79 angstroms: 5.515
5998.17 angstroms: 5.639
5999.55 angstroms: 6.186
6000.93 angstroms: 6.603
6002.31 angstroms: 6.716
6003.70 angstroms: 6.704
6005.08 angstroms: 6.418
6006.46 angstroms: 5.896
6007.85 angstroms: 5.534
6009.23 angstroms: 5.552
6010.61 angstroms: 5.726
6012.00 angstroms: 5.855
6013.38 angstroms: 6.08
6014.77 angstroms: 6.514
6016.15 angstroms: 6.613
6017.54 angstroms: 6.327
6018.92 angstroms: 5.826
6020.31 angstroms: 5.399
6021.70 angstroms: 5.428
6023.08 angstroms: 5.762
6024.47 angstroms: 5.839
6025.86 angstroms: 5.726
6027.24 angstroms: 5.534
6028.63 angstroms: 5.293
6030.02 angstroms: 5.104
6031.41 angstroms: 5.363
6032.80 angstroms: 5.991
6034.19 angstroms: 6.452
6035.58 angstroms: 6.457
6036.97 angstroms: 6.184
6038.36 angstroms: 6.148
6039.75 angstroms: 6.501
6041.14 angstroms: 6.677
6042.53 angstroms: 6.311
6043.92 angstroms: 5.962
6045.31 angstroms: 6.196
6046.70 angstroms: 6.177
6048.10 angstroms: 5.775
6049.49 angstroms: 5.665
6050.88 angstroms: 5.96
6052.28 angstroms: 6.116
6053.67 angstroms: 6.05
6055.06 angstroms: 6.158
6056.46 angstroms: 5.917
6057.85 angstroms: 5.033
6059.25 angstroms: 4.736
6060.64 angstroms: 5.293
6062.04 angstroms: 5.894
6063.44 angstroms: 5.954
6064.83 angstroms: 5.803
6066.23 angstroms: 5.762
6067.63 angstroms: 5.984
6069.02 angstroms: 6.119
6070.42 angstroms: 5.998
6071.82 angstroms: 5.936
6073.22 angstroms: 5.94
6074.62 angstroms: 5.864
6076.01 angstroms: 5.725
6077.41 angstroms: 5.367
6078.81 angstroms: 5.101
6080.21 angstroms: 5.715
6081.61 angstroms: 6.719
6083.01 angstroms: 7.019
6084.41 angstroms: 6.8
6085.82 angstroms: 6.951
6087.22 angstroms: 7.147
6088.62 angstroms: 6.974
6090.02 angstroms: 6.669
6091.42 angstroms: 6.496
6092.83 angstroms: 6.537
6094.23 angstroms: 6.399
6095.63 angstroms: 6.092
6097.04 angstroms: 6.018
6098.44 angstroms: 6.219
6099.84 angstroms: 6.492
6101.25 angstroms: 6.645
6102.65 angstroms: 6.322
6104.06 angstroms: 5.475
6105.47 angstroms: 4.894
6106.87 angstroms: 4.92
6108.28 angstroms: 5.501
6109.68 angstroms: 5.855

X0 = 0.82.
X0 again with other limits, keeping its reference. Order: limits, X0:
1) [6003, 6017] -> 0.28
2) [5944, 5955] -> 0.46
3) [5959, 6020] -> 0.94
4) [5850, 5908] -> 6.40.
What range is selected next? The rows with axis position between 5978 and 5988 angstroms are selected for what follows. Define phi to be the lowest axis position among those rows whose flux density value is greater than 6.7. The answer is 5980.24 angstroms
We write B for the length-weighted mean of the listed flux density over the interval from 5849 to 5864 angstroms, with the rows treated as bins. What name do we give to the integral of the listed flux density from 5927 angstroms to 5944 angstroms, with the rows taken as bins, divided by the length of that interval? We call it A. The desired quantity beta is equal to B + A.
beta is 13.0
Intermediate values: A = 6.4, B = 6.55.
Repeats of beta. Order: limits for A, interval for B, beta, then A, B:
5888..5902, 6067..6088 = 12.5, 6.3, 6.16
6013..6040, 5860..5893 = 13.6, 5.9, 7.72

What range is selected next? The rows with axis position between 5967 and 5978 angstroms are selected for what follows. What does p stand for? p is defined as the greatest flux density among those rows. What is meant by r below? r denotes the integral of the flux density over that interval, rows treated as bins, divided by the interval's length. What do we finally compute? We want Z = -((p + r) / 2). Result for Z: -6.6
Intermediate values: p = 6.904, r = 6.30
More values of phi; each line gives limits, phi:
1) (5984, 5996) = 5987.13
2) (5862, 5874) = 5867.04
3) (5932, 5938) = 5932.24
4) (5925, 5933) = 5925.41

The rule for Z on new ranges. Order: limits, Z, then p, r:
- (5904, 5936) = -7.2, 7.843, 6.53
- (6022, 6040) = -6.2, 6.501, 5.85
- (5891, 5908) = -6.4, 6.759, 6.09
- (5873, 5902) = -11.0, 14.24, 7.71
